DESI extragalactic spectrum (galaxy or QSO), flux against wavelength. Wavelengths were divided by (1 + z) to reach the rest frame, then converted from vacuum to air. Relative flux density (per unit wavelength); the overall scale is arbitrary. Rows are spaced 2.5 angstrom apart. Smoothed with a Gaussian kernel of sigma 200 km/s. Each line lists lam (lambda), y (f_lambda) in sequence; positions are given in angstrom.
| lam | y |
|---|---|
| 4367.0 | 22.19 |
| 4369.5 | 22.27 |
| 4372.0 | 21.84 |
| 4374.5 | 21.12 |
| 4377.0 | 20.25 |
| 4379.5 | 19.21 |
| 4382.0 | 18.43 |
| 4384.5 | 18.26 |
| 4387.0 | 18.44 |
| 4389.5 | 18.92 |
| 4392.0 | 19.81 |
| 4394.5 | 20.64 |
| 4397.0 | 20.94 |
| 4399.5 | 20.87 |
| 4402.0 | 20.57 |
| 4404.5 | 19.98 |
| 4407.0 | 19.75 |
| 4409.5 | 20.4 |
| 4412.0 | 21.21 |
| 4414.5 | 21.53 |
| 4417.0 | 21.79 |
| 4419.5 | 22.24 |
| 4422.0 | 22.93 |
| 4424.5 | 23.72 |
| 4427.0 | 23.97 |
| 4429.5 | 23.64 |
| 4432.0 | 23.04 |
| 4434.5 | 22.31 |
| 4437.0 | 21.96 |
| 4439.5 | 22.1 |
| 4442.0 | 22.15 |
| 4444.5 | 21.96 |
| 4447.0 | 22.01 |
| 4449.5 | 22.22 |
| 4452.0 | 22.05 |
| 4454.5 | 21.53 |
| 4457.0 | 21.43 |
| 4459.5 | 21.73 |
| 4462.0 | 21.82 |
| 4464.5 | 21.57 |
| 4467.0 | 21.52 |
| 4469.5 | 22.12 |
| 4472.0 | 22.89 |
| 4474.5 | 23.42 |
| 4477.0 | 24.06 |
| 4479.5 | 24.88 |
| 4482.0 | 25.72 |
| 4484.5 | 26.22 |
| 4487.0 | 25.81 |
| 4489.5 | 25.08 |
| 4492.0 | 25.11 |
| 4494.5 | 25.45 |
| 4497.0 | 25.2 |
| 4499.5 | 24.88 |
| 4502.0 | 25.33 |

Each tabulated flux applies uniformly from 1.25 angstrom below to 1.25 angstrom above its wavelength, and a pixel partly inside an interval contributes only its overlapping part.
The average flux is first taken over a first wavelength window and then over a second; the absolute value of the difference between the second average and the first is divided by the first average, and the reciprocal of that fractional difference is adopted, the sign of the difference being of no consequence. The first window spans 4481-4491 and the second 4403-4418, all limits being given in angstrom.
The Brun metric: 5.2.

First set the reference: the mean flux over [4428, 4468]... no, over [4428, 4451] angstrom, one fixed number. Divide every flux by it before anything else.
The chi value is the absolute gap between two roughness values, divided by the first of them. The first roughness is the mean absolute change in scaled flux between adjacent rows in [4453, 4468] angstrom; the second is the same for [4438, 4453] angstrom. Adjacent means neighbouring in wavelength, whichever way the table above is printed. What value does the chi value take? 0.15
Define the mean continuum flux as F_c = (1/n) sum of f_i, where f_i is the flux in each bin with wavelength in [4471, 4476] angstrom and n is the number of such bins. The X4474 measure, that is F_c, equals 23.2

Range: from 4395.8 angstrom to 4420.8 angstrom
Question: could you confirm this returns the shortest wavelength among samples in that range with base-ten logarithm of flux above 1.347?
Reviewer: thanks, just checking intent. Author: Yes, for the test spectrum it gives 4419.5 angstrom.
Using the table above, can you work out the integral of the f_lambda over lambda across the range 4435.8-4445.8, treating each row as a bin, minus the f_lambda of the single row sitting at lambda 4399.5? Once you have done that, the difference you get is 200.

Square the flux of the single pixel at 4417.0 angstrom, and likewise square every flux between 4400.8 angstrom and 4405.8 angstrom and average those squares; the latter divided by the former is 0.87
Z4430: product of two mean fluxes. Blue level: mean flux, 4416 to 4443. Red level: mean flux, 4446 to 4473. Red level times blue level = 497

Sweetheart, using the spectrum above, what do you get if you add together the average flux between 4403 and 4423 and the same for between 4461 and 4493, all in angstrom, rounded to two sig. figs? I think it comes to 45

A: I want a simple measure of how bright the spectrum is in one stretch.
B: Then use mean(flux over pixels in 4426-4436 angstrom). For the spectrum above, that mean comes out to 23.2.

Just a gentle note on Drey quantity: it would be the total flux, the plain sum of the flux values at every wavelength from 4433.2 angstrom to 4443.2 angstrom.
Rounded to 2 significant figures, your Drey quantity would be 89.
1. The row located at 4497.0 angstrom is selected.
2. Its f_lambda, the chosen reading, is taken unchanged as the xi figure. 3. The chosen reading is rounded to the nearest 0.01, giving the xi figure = 25.20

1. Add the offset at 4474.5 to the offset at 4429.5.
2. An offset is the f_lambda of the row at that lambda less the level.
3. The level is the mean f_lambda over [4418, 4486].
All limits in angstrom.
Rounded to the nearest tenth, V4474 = 1.5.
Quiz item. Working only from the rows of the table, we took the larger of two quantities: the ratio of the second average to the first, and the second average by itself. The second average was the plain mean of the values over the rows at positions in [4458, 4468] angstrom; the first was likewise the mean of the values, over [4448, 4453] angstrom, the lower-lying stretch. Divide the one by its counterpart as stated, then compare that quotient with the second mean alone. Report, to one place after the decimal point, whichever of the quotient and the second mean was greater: 21.7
